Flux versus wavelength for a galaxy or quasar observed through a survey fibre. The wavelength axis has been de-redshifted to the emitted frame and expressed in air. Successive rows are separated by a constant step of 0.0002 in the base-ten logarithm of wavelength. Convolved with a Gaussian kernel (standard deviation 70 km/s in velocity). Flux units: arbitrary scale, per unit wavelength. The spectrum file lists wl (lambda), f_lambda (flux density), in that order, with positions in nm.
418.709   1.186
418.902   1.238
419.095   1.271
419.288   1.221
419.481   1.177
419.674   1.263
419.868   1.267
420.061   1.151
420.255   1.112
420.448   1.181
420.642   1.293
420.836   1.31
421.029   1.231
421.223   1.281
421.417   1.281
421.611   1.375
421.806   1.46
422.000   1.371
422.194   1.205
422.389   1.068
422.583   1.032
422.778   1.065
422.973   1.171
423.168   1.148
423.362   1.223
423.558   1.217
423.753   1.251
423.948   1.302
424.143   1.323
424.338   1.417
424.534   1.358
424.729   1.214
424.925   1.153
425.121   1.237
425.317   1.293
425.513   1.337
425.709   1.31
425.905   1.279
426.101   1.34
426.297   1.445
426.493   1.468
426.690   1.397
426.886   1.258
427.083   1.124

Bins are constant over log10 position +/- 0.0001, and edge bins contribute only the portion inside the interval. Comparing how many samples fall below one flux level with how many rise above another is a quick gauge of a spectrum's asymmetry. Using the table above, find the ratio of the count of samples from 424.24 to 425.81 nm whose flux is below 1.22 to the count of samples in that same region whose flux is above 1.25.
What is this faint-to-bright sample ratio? 0.40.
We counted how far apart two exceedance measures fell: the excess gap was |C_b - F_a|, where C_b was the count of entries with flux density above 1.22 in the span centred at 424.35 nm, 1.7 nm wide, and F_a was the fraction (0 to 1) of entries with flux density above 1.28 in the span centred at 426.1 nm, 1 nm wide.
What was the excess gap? 5.2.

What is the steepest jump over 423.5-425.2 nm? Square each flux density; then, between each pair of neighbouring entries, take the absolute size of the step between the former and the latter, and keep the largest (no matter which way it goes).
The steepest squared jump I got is 0.370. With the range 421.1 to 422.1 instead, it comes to 0.252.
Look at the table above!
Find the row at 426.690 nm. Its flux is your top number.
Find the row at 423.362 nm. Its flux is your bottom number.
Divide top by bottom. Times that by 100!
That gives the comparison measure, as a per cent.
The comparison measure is 114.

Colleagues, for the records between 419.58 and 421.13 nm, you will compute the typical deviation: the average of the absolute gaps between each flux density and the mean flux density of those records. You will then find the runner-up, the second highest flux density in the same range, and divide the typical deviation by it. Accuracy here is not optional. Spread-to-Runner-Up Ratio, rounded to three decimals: 0.045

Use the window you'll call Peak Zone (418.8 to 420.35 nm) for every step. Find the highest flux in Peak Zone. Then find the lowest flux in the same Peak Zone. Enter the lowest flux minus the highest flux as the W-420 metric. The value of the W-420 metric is -0.159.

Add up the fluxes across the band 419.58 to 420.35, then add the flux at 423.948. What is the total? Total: 6.1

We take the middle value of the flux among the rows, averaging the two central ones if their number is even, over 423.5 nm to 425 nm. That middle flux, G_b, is 1.28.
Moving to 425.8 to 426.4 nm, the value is 1.34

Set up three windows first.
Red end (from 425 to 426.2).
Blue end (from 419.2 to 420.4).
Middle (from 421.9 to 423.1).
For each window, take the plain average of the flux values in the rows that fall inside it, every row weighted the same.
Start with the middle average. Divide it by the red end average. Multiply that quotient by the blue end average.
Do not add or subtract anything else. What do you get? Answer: 1.06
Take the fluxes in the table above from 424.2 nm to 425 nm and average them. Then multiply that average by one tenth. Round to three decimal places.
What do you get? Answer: 0.129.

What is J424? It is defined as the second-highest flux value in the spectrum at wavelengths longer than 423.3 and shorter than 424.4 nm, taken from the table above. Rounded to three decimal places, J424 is 1.323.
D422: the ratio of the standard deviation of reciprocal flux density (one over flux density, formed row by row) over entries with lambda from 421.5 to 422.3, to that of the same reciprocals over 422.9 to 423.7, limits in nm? 2.4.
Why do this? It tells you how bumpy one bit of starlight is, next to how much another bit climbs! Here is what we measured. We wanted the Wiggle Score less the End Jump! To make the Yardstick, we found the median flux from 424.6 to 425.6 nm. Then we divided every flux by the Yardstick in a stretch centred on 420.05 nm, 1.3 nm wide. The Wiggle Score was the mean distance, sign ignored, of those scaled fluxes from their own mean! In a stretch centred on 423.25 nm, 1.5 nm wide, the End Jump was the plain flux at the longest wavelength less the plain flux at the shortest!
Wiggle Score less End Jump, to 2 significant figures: -0.22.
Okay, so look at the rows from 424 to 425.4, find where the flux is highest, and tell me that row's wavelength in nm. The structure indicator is 424.338 nm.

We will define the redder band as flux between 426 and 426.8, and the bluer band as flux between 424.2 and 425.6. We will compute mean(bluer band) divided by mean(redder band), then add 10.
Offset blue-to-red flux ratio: 10.9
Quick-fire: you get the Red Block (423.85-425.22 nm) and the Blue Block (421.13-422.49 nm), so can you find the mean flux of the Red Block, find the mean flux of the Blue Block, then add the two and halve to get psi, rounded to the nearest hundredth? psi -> 1.29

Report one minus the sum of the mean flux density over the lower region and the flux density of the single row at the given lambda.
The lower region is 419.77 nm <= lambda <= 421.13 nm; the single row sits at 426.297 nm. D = -1.67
